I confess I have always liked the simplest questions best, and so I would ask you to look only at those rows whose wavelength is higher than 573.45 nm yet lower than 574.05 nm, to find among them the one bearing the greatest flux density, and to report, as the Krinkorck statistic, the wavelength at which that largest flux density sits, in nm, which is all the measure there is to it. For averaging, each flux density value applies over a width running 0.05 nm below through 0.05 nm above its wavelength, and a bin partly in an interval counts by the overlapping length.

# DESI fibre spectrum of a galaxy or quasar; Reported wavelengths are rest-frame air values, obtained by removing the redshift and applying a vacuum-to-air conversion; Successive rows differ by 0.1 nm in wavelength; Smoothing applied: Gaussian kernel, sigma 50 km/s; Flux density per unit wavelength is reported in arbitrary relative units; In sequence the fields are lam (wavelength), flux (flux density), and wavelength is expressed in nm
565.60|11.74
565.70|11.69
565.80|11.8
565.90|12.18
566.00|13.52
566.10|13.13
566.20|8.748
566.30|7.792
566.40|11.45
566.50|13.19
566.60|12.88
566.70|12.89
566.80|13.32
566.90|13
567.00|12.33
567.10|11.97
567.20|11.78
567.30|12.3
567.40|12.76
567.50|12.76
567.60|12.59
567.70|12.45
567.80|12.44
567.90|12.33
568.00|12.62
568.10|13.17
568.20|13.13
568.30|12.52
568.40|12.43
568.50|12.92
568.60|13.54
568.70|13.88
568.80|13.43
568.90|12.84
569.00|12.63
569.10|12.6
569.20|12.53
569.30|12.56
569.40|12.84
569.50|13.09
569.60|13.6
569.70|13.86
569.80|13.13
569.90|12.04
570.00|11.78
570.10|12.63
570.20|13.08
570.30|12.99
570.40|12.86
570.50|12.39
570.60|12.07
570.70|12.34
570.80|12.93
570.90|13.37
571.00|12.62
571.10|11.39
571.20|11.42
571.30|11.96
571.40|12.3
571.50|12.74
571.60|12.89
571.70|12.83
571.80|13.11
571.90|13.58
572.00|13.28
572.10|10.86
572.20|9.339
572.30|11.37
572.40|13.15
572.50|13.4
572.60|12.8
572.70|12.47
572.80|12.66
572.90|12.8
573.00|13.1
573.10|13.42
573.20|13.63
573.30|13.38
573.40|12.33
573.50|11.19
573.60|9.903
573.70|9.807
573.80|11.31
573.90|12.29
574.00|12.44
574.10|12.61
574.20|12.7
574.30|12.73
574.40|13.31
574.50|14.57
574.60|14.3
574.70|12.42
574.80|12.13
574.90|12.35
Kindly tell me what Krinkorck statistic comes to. 574.00 nm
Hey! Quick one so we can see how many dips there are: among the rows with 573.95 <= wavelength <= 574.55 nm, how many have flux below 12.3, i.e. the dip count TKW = 0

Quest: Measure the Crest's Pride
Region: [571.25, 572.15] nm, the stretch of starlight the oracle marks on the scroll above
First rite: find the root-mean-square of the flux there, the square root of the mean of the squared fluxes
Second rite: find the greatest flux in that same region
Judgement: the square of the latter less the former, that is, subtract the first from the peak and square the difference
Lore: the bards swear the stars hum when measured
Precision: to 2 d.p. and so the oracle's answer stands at 0.88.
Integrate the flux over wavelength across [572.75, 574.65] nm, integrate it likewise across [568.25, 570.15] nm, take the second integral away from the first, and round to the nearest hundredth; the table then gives -0.64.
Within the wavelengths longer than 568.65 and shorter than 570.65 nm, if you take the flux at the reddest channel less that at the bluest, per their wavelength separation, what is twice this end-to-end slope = -1.9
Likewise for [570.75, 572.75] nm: -0.5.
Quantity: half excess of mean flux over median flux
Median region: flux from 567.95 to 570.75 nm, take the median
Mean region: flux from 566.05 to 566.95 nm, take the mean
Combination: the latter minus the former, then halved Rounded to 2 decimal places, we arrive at -0.51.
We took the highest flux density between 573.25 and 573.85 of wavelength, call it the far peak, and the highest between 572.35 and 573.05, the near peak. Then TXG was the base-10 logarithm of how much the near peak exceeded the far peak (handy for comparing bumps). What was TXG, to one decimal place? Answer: -1.7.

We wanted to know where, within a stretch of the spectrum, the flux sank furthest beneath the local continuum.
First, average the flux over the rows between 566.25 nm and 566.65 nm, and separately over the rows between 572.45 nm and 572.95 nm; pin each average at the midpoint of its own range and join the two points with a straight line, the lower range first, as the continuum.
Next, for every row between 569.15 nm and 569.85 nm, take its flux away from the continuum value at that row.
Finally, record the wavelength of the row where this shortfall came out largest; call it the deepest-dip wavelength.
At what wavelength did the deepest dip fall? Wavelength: 569.20 nm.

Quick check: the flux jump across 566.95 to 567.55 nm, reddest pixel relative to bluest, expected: 0.43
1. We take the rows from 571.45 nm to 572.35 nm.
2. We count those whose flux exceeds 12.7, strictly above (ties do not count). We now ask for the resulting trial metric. 6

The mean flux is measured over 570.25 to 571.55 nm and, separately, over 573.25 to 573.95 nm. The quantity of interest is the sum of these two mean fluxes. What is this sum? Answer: 23.9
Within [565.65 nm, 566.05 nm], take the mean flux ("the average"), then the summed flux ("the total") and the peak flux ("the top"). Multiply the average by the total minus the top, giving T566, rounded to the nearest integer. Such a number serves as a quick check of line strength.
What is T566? 439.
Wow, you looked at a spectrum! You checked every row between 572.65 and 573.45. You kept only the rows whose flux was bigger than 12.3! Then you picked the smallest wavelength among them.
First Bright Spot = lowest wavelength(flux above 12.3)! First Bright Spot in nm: 572.70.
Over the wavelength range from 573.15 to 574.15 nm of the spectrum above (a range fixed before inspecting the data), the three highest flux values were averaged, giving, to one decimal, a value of 13.2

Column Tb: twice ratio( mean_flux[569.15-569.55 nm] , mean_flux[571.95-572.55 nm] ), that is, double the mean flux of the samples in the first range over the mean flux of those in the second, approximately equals 2.14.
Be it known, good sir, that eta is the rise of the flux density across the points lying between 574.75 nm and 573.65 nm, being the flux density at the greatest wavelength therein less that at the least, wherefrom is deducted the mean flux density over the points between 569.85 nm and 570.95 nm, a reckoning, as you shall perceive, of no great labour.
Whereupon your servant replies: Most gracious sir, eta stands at -10.0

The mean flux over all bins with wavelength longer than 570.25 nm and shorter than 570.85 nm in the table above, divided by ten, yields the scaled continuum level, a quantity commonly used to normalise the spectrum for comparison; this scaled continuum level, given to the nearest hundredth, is 1.26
